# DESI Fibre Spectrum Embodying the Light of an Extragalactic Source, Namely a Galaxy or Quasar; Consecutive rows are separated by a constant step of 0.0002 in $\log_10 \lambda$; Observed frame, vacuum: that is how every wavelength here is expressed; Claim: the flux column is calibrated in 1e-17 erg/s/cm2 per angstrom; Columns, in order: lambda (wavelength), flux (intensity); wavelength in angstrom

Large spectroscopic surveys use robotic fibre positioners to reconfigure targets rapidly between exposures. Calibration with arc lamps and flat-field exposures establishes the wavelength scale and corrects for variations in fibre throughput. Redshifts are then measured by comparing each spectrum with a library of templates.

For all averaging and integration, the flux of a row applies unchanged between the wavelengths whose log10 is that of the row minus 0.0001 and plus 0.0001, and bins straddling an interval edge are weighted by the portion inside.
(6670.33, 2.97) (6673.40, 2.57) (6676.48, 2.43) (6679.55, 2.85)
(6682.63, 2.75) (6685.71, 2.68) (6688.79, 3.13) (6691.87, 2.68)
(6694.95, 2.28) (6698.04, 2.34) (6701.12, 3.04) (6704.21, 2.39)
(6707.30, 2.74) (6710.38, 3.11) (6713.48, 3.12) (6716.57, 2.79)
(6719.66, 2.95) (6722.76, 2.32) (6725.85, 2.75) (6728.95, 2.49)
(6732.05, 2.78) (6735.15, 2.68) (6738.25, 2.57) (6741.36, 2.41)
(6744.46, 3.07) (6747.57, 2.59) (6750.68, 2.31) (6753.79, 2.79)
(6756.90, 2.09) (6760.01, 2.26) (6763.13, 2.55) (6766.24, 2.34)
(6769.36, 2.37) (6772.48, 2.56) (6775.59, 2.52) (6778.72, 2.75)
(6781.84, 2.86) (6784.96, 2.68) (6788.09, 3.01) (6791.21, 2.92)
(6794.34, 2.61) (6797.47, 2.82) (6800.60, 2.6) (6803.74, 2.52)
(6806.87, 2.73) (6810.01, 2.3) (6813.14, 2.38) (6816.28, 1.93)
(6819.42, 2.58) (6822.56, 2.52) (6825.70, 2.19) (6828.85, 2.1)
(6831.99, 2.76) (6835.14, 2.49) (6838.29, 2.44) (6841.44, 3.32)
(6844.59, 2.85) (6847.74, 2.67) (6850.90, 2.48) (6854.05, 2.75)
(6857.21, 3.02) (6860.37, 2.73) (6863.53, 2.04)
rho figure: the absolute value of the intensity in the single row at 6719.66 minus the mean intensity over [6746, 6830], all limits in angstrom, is 0.4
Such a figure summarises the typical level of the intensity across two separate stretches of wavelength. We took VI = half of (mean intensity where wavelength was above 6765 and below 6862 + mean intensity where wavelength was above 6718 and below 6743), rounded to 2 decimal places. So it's 2.61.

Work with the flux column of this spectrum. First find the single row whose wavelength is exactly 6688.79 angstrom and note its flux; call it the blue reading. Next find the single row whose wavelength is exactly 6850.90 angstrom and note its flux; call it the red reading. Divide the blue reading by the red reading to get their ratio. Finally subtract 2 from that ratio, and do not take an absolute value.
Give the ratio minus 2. -0.74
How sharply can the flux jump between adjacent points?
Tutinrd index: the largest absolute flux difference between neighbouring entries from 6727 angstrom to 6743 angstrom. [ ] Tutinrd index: 0.29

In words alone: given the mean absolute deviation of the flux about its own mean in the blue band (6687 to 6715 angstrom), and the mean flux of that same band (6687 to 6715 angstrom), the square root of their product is 0.91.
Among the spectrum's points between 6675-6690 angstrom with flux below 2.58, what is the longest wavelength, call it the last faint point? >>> 6676.48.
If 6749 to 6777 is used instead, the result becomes 6775.59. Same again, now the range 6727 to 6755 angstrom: 6750.68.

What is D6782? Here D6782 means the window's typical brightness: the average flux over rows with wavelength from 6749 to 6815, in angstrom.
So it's 2.57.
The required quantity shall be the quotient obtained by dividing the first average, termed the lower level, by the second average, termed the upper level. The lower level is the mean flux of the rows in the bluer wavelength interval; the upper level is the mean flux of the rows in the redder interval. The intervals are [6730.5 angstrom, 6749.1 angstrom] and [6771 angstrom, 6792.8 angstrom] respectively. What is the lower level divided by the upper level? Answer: 0.97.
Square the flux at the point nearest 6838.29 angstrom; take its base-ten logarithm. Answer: 0.77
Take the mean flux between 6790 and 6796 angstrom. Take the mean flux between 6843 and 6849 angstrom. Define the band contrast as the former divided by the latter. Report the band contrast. 1.00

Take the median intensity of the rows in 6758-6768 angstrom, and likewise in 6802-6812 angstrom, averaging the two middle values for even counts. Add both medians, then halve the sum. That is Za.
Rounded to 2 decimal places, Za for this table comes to 2.43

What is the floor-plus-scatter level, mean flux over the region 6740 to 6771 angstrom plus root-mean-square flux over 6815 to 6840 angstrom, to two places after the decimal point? 4.87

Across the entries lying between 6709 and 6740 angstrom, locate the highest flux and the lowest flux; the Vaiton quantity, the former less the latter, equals 0.80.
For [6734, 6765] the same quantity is 0.98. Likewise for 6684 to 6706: 0.85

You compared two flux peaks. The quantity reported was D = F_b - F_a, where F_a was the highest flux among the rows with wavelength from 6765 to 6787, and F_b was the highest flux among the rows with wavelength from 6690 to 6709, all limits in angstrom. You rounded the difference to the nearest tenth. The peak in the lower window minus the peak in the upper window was 0.2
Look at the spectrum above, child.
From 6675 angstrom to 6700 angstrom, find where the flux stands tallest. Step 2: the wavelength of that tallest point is 6688.79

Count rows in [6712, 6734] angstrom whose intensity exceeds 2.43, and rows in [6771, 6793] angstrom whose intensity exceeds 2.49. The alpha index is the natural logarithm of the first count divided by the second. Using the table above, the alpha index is -0.2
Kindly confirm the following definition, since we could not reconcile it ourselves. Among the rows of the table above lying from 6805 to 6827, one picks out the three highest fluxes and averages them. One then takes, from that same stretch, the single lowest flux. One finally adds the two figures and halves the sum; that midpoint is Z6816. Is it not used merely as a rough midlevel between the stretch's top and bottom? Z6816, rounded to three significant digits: 2.27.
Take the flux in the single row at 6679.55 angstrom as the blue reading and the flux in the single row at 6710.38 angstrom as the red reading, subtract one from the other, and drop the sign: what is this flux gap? 0.26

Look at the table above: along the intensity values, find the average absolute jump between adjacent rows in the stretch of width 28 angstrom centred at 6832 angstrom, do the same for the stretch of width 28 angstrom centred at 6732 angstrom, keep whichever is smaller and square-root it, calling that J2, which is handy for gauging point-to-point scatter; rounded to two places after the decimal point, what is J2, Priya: 0.57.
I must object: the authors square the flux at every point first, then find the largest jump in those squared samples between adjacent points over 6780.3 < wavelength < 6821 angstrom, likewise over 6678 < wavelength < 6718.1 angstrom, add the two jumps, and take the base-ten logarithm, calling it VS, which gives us 0.826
